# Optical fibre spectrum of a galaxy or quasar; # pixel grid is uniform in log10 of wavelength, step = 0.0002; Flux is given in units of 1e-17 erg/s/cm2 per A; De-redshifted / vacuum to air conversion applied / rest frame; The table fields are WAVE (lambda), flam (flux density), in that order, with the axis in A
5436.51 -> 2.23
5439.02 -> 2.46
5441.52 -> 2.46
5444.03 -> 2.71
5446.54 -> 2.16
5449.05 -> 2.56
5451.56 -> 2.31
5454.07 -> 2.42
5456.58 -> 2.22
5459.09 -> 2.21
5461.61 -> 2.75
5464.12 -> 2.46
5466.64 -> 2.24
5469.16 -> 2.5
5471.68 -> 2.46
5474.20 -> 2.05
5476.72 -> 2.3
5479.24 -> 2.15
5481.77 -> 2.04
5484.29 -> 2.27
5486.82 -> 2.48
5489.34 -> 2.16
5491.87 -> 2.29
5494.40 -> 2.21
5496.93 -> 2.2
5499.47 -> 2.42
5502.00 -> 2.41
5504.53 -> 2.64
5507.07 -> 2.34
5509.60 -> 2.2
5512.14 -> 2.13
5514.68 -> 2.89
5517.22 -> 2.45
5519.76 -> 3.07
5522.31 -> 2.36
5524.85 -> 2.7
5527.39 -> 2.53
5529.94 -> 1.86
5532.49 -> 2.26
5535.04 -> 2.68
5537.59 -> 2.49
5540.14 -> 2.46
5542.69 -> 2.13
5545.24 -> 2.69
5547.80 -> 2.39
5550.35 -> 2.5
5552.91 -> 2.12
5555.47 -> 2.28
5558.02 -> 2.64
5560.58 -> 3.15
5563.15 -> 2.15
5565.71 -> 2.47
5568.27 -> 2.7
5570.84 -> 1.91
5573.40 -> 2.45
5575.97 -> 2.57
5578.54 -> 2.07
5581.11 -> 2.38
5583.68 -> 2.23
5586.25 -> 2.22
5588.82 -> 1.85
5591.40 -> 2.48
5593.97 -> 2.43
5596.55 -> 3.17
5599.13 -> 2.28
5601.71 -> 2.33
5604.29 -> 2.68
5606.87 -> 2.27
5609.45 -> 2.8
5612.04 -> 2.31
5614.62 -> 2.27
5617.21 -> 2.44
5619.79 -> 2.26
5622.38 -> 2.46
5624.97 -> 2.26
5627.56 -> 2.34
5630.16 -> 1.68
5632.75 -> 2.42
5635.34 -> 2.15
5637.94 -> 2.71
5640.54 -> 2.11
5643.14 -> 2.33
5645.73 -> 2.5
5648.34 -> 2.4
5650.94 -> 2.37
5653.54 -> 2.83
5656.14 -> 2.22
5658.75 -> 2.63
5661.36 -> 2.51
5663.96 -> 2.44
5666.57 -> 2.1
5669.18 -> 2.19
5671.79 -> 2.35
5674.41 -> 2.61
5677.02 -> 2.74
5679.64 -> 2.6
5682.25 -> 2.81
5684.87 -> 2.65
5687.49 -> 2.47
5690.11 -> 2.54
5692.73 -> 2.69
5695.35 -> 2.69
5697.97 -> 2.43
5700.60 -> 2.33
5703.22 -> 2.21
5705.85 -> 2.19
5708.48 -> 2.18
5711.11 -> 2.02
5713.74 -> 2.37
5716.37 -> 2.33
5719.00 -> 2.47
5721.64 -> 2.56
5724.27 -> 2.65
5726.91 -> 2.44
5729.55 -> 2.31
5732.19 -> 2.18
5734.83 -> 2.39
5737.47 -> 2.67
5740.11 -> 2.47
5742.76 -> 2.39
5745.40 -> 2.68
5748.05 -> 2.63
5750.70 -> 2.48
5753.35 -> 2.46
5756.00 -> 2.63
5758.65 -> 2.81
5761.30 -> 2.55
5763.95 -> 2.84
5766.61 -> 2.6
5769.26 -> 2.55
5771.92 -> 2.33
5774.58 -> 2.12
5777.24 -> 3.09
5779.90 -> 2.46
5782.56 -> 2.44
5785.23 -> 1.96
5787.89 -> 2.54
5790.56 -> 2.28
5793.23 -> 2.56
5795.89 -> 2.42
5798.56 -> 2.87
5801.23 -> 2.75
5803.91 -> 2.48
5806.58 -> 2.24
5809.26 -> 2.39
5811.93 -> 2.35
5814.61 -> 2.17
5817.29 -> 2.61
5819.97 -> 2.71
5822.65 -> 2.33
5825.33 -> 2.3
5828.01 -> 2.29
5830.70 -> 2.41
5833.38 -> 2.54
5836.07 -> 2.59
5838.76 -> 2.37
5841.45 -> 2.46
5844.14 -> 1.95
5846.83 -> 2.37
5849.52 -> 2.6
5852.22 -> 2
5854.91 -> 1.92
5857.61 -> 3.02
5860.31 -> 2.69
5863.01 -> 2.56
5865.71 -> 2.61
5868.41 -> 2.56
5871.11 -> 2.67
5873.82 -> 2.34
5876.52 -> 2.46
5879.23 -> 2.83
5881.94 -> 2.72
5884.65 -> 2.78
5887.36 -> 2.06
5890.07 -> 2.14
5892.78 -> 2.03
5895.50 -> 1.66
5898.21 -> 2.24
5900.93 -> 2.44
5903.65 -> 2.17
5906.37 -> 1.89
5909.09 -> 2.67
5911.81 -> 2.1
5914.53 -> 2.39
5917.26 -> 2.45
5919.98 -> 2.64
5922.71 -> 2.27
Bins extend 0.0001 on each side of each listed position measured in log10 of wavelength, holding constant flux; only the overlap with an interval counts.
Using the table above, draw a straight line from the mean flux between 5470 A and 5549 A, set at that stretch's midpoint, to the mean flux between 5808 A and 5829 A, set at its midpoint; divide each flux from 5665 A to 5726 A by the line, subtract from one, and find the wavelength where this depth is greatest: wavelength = 5711.11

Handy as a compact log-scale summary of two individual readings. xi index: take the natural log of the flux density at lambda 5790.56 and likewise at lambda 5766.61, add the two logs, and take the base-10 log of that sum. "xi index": 0.250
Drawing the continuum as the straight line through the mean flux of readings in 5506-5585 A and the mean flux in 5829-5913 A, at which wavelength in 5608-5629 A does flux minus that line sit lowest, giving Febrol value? 5619.79 A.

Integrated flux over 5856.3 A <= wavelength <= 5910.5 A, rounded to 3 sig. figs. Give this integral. 131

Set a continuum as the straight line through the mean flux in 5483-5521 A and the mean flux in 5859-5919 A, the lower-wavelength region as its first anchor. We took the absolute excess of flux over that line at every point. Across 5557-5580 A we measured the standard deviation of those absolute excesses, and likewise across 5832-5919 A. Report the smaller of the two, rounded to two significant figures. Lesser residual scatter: 0.18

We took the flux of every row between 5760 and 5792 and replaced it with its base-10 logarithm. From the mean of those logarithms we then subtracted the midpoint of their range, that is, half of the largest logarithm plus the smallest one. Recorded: 0.000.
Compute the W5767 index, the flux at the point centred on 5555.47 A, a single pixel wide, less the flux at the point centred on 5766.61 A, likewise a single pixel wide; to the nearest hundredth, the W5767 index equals -0.32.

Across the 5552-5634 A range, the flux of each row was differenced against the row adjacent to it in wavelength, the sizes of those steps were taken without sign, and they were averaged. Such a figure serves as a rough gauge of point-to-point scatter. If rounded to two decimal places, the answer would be 0.38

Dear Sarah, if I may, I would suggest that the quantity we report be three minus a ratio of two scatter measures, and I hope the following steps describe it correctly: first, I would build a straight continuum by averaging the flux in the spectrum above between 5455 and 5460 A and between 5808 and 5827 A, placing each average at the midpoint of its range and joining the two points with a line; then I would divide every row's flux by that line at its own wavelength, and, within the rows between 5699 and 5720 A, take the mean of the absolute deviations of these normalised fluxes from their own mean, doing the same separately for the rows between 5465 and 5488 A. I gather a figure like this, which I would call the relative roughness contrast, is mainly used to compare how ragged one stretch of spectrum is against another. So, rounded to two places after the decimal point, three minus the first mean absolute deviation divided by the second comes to 2.25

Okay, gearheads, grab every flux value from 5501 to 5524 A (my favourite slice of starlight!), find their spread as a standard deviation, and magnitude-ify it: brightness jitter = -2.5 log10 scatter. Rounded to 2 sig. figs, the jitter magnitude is 1.3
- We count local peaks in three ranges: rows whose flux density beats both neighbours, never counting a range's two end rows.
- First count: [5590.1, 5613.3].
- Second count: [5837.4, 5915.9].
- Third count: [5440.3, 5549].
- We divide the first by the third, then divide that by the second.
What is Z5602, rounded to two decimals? 0.02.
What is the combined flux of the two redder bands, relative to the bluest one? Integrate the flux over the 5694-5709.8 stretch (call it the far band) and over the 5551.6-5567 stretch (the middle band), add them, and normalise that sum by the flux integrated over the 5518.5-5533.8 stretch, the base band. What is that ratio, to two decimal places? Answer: 1.99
